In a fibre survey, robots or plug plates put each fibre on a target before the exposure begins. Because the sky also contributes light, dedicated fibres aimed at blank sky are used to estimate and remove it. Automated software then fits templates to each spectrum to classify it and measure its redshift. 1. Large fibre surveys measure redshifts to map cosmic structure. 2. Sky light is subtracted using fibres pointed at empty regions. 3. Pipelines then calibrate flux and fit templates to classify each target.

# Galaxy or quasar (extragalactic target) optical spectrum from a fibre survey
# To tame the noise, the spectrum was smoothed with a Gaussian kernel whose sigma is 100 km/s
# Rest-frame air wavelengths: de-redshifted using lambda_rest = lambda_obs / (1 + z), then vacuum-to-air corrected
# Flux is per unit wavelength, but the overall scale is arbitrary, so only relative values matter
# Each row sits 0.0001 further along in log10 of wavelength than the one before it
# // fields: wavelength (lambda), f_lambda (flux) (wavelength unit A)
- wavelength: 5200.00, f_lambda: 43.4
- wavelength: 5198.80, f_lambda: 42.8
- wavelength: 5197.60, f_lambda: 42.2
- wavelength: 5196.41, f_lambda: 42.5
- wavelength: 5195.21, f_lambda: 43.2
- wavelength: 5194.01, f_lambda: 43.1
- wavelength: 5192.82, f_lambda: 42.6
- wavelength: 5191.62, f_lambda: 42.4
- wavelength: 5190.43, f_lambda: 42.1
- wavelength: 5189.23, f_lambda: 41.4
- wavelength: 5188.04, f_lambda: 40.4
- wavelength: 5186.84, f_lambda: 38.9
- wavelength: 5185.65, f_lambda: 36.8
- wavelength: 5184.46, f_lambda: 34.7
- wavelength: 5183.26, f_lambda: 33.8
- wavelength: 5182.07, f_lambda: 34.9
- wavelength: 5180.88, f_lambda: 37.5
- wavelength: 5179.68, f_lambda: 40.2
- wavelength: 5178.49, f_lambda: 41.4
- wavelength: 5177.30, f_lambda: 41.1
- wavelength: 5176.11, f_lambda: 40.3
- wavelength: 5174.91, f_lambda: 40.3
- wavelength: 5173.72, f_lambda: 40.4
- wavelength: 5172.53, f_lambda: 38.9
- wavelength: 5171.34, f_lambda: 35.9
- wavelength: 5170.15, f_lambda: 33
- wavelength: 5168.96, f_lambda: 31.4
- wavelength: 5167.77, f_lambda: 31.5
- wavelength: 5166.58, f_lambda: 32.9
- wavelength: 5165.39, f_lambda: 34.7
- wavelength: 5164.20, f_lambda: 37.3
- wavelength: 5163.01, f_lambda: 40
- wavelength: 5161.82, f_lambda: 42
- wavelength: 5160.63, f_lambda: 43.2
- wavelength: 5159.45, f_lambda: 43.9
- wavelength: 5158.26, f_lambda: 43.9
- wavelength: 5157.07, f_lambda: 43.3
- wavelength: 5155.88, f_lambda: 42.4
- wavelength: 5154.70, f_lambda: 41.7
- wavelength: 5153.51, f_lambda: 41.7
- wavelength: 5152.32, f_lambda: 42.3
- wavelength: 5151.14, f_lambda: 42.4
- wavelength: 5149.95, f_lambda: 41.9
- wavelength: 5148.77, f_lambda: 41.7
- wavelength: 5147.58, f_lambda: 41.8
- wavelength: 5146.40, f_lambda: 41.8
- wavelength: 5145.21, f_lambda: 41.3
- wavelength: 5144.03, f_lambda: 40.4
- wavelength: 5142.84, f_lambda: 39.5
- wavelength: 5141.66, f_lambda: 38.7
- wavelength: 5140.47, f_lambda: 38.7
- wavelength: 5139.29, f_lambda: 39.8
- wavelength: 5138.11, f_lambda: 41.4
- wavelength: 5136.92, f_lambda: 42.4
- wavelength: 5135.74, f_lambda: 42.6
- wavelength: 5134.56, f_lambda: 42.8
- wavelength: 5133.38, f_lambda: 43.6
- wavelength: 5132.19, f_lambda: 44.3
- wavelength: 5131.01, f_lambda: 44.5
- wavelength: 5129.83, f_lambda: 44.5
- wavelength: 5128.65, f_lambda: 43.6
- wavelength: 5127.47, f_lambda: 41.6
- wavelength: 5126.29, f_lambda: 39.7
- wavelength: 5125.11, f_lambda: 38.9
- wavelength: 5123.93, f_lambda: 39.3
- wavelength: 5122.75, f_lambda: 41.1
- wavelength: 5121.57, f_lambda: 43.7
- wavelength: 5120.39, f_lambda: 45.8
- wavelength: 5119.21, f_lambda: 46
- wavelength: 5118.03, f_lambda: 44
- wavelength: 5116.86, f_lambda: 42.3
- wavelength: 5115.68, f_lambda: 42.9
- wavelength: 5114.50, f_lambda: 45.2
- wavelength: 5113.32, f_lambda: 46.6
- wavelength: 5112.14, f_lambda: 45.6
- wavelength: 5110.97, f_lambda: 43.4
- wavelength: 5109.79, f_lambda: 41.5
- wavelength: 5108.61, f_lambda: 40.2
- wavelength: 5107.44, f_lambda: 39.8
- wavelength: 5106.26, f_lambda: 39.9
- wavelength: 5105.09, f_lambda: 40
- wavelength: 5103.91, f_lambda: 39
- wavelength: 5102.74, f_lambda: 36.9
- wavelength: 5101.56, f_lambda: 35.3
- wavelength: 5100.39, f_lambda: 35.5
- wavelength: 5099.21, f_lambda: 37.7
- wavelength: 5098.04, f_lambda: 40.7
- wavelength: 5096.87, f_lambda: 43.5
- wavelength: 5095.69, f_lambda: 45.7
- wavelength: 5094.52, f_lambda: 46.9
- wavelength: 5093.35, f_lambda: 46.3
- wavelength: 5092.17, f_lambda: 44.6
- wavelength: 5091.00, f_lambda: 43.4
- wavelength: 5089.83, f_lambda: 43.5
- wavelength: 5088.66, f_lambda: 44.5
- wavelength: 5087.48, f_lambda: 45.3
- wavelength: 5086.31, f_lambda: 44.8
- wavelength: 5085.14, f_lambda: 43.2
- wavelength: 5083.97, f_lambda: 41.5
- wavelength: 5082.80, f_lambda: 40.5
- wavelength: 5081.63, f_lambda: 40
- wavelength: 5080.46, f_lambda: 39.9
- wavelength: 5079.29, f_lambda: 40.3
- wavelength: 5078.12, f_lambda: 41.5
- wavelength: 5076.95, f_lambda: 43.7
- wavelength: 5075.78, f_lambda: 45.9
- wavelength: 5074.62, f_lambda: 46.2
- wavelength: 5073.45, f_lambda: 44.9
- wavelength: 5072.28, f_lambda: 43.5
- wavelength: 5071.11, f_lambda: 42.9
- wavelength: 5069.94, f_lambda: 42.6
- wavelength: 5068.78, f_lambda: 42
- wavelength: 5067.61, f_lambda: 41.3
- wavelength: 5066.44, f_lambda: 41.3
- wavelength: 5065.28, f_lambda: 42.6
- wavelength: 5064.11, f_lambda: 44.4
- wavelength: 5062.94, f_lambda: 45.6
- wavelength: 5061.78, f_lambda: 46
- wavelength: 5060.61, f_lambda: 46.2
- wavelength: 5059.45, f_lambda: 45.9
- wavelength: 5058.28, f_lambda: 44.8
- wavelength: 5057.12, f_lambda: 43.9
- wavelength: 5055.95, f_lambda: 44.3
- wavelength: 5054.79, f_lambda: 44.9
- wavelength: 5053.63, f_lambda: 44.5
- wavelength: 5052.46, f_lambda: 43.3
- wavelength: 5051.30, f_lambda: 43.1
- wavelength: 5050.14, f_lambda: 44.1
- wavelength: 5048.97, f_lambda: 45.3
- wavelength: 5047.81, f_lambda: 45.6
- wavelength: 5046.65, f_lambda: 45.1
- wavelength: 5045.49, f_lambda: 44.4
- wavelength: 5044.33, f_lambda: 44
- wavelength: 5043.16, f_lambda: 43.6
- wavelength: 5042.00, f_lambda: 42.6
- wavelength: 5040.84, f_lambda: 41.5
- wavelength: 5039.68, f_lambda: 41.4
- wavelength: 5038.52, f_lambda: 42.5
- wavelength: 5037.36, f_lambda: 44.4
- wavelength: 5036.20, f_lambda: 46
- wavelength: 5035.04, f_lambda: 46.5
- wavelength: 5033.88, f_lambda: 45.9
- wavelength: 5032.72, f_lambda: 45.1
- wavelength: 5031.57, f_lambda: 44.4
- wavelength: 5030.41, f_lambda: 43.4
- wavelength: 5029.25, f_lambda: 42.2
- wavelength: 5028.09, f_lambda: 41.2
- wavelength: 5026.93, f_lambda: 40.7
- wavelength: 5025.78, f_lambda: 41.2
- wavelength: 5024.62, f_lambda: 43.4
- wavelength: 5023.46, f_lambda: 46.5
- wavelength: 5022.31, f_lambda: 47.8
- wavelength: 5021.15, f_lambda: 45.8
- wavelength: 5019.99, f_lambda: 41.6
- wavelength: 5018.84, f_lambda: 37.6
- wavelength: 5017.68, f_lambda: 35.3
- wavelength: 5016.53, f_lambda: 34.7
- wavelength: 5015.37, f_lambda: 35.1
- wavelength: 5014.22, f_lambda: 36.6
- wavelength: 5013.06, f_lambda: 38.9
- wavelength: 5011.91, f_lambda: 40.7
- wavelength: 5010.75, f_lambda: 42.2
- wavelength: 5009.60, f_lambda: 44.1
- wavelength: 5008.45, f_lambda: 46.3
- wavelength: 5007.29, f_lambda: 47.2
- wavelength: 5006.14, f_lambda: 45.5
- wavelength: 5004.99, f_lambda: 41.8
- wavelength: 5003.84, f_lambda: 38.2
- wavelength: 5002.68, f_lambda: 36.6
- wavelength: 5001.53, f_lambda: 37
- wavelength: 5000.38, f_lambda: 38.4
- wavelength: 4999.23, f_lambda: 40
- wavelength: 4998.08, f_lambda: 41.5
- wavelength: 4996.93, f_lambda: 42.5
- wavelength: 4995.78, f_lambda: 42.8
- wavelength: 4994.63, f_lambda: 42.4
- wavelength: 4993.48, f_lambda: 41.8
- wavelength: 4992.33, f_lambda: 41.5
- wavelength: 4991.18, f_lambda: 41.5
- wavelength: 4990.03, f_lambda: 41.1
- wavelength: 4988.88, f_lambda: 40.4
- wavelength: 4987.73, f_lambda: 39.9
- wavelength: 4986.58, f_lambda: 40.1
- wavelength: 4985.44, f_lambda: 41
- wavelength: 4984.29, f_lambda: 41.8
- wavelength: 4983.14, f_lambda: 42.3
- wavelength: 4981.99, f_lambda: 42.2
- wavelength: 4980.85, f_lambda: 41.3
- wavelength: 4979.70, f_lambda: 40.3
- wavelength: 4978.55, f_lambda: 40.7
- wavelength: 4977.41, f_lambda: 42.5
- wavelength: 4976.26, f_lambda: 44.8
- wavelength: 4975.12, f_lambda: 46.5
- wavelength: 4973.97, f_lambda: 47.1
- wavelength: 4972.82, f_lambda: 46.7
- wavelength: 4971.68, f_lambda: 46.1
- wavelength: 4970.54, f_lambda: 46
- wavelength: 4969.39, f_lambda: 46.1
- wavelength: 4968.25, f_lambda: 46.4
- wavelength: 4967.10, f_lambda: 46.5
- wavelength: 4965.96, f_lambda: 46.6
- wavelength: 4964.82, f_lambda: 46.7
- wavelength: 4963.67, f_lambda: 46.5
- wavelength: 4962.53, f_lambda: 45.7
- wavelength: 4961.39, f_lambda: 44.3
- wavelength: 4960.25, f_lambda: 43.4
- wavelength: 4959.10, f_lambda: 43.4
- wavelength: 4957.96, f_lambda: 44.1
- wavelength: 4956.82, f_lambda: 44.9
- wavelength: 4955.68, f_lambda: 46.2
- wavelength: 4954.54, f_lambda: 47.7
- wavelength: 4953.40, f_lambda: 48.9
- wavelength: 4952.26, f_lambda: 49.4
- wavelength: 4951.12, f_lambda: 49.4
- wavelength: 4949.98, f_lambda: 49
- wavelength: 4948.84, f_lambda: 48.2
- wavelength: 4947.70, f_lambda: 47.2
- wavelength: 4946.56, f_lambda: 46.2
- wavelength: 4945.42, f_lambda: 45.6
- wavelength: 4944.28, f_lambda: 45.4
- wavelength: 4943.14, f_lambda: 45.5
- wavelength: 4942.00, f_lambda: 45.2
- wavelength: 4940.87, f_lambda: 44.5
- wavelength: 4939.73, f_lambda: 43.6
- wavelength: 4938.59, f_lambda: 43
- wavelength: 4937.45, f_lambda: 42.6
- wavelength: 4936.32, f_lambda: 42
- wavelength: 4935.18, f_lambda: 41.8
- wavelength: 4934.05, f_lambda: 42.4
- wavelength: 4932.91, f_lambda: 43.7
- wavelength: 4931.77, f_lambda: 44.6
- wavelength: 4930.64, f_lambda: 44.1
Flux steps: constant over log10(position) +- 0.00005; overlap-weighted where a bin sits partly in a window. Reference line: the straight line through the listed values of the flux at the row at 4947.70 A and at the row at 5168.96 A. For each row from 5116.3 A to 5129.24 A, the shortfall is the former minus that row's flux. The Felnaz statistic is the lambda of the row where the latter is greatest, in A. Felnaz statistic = 5125.11 A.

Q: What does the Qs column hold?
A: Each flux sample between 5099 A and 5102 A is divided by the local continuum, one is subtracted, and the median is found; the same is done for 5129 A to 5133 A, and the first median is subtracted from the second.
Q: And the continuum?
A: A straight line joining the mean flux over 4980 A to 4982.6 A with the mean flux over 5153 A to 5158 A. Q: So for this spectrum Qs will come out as 0.21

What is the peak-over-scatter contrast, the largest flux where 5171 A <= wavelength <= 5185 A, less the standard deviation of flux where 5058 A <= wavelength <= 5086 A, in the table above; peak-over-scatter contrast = 39.3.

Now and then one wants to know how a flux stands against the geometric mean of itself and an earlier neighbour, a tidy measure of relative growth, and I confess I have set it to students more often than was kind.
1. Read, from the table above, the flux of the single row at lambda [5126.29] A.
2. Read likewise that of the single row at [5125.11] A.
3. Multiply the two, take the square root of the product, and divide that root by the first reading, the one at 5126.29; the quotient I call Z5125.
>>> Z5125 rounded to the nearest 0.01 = 0.99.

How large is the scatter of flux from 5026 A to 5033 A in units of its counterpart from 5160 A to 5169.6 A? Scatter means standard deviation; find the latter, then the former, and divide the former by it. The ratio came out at 0.37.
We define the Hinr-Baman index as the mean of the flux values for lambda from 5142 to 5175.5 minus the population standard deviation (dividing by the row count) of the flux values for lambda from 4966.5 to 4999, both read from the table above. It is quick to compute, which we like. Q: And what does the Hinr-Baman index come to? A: 37.3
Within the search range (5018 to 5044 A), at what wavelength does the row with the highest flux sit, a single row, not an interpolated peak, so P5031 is 5022.31 A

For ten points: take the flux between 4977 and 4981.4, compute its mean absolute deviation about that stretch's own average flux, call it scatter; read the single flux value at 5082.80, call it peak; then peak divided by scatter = 58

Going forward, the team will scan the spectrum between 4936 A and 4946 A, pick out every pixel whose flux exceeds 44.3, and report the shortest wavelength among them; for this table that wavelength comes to 4940.87 A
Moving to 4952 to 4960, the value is 4952.26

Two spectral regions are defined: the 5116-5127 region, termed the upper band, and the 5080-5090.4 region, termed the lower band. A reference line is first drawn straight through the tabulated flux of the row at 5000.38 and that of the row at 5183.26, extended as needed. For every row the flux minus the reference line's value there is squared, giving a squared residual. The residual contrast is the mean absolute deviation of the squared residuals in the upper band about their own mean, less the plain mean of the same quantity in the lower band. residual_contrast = -12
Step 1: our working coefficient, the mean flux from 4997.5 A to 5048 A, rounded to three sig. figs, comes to 42.1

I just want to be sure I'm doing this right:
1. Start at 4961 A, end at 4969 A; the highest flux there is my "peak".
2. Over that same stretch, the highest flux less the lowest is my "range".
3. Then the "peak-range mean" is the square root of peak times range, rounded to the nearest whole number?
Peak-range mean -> 11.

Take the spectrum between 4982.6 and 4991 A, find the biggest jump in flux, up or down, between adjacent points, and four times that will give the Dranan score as 4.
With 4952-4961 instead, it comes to 6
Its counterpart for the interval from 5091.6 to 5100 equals 12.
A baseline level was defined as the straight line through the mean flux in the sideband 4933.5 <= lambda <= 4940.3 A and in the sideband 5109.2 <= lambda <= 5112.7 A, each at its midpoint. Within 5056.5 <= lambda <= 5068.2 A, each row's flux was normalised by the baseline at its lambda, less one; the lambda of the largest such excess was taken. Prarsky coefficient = 5060.61 A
